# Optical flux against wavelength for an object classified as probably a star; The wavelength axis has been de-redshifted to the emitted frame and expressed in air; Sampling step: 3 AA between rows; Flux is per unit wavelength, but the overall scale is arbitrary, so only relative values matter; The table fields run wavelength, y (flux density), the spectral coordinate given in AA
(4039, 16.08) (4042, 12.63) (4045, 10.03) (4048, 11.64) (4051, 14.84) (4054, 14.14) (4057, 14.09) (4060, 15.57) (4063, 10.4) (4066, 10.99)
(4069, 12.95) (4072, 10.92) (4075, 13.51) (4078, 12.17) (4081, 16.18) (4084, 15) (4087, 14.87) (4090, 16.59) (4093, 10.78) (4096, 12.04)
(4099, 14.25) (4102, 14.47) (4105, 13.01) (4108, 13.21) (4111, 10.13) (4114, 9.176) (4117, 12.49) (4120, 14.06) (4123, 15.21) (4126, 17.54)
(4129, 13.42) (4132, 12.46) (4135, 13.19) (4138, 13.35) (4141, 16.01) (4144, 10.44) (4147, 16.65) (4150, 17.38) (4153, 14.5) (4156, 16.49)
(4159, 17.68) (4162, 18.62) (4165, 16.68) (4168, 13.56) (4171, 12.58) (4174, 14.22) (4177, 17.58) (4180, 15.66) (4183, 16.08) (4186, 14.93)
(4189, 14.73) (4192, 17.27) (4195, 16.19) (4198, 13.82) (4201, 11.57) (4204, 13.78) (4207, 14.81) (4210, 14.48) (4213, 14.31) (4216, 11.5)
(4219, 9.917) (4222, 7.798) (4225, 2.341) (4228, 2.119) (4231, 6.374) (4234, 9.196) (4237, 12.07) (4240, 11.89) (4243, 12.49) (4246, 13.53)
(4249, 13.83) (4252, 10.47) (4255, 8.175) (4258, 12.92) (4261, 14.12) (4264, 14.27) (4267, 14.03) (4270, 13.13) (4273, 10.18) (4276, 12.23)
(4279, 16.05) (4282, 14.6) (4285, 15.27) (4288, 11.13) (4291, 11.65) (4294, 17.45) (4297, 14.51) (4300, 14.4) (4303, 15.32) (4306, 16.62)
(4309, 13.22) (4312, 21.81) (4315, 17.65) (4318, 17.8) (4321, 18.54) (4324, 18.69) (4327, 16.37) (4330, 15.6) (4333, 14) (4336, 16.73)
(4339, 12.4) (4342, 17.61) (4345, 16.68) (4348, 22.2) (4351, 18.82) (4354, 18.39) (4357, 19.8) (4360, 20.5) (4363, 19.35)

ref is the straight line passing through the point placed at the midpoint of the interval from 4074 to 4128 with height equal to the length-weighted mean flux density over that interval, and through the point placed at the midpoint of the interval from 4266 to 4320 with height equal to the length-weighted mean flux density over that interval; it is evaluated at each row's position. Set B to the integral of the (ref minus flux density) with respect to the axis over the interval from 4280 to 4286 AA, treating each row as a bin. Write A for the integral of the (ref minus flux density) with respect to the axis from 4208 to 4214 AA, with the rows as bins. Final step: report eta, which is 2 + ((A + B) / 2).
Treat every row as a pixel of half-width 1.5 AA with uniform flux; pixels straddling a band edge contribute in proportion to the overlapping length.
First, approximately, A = -1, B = -1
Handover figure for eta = 1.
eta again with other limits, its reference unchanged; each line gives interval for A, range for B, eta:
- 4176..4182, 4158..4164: -17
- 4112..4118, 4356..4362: -3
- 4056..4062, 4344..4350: -15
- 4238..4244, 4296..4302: 10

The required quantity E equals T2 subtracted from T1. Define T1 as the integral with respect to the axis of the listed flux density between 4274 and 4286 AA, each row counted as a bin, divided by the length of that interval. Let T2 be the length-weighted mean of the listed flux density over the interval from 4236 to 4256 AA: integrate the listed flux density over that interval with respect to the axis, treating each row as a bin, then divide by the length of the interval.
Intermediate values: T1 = 14.3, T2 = 12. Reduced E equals 2.5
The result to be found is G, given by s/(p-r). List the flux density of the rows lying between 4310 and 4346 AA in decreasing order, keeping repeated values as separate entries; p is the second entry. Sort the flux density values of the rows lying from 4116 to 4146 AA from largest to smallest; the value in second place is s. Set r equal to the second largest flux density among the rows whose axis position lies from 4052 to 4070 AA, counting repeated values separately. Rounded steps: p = 18.69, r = 14.14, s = 16.01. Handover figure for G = 4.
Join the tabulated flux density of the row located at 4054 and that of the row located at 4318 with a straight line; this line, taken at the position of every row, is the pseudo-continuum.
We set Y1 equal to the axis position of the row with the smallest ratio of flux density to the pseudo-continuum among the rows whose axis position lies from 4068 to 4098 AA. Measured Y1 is 4093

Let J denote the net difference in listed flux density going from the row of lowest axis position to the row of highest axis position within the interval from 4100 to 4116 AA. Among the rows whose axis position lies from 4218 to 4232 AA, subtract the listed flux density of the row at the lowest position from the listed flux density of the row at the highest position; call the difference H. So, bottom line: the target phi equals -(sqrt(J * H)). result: -4.3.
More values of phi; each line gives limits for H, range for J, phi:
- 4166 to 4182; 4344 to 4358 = -2.6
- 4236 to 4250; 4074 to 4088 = -1.5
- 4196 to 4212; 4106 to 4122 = -0.7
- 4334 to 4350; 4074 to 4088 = -2.7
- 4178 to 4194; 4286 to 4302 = -2.3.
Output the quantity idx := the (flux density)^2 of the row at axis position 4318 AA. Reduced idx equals 317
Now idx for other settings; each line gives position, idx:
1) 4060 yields 242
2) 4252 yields 110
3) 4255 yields 67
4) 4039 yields 259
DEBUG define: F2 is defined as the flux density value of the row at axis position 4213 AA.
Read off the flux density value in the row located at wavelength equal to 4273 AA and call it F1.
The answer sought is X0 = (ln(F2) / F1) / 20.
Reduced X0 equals 0.013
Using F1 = 10.18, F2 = 14.31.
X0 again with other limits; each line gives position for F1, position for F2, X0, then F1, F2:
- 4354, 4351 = 0.008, 18.39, 18.82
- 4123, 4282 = 0.009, 15.21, 14.6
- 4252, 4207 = 0.013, 10.47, 14.81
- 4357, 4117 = 0.006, 19.8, 12.49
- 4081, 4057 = 0.008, 16.18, 14.09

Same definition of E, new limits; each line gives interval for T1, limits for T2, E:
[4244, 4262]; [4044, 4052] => 0.0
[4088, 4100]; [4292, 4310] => -1.8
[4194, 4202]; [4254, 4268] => 1.0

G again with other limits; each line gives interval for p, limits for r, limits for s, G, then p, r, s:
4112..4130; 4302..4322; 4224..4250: -4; 15.21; 18.54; 13.53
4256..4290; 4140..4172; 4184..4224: -7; 15.27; 17.68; 16.19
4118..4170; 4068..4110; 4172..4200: 12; 17.68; 16.18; 17.27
